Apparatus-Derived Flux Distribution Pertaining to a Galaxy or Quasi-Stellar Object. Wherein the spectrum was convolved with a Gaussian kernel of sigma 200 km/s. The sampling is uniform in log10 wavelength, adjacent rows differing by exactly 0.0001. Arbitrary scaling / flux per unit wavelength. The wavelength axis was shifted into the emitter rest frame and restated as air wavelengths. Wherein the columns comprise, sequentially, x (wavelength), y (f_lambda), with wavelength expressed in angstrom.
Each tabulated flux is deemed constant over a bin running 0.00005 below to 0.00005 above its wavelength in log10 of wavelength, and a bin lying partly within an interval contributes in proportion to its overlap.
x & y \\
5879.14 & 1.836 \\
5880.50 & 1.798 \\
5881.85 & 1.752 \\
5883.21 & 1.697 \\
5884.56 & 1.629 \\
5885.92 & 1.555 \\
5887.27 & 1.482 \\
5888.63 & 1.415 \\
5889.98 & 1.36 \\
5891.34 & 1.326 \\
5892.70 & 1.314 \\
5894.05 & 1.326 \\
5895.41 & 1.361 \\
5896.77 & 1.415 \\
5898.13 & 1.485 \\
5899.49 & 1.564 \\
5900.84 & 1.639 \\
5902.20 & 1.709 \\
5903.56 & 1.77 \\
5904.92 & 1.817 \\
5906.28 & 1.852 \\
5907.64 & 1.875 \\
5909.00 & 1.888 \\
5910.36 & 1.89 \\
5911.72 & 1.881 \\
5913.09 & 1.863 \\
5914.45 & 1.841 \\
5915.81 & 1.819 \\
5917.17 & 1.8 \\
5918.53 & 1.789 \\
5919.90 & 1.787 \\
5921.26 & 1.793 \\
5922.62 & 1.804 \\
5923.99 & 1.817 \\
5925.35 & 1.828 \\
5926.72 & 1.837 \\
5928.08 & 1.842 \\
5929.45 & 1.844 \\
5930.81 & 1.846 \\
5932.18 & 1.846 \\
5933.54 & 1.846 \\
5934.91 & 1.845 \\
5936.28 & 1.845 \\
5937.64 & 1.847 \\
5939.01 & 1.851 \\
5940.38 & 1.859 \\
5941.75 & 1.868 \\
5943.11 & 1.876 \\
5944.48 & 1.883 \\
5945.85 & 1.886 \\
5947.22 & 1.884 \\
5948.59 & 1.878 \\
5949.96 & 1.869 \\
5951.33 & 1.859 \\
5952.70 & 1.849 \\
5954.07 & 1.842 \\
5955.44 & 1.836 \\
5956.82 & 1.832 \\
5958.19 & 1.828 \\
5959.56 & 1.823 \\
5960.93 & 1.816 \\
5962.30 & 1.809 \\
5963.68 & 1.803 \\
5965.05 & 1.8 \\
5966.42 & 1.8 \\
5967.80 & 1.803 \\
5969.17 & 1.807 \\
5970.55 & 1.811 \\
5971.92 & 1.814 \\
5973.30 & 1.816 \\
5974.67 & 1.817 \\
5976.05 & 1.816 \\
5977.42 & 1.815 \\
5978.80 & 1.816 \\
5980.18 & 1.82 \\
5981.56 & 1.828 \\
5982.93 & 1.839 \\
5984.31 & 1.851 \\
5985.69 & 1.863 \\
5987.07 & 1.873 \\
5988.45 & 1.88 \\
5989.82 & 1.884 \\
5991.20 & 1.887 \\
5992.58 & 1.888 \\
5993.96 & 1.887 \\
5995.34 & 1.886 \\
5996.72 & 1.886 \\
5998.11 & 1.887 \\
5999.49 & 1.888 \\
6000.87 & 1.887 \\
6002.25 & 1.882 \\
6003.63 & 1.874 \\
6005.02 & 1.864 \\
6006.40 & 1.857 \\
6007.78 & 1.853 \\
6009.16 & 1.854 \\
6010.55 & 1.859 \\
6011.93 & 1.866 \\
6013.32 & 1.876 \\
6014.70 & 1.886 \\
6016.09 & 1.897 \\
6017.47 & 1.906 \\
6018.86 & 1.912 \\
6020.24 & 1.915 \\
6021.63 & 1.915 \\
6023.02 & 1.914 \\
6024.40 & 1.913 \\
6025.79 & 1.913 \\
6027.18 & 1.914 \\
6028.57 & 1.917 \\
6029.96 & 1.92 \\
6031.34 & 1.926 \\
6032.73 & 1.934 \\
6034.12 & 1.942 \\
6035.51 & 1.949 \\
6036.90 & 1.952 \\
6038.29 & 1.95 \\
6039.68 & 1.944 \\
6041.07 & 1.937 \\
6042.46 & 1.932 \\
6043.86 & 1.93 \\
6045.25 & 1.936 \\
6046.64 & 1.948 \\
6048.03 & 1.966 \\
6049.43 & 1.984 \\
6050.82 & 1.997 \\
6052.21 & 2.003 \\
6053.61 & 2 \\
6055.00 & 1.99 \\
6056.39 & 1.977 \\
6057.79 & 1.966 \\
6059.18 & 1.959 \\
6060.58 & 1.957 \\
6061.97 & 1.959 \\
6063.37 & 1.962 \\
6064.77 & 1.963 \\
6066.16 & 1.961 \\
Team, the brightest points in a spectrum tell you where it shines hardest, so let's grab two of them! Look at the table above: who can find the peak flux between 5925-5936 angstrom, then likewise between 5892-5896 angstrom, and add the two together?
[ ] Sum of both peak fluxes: 3.21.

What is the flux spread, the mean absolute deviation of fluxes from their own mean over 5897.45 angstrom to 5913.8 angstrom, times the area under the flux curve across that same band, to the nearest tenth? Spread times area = 3.3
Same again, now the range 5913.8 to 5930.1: 0.5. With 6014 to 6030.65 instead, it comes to 0.2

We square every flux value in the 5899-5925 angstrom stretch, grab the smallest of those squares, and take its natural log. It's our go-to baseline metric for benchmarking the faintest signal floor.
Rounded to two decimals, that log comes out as 0.89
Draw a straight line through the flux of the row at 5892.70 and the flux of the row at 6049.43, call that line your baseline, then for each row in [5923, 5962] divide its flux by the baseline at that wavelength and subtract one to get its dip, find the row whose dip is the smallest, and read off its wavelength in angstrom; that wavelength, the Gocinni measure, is 5960.93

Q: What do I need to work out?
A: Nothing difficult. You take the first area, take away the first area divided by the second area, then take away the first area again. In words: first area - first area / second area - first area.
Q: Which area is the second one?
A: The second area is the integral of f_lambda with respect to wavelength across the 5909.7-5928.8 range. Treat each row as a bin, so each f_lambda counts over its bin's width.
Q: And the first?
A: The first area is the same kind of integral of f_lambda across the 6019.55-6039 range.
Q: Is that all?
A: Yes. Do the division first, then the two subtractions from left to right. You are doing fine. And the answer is -1.07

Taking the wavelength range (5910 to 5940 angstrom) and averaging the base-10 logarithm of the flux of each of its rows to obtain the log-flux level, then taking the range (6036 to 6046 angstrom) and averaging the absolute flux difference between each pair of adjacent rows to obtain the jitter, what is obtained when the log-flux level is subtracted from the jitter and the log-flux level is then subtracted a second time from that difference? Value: -0.522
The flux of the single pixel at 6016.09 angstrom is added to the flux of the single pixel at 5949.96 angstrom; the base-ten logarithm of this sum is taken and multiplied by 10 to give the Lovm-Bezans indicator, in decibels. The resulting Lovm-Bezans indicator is 5.8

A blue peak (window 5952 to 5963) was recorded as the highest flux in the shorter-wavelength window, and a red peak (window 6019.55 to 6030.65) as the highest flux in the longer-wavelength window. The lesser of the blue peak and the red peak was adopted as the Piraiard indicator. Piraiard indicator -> 1.85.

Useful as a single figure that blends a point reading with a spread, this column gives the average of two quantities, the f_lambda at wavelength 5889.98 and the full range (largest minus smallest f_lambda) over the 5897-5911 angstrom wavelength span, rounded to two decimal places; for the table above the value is 0.88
